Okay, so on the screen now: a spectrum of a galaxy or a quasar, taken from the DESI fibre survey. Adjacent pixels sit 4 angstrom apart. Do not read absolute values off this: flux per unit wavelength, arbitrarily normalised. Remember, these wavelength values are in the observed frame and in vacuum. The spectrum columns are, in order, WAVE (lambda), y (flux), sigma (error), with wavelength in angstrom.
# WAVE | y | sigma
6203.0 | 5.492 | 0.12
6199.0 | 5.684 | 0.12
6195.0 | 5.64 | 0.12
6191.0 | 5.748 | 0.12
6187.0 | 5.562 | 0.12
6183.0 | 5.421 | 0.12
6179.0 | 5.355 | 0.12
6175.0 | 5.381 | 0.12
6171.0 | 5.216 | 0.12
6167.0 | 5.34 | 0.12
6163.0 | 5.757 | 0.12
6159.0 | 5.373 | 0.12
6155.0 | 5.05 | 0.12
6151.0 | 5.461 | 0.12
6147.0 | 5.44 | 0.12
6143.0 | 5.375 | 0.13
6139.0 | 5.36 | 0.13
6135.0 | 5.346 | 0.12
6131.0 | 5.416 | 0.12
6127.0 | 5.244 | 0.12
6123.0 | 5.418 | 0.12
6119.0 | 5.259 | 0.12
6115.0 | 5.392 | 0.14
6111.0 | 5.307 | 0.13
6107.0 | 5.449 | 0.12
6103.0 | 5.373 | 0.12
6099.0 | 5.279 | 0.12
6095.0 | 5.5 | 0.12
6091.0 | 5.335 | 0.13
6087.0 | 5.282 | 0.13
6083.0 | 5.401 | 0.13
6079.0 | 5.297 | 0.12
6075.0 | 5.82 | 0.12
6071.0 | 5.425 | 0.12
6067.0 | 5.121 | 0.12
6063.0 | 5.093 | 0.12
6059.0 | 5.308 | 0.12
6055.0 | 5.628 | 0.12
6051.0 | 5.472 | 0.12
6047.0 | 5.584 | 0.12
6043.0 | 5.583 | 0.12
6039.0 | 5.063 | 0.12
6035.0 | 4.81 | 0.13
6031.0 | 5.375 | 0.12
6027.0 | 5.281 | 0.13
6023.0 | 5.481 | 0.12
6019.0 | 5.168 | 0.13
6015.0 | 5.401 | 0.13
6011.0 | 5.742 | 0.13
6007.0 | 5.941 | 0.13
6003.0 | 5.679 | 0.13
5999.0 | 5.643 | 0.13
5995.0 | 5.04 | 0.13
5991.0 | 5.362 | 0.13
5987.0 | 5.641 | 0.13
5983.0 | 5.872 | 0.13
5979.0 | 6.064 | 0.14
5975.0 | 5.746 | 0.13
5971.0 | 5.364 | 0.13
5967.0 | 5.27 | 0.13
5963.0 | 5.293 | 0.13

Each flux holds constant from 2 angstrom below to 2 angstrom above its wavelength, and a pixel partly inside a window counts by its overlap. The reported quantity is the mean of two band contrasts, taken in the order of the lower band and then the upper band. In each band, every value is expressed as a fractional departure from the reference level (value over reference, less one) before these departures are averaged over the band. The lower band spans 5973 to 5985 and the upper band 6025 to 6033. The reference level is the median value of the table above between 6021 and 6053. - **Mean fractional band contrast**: 0.035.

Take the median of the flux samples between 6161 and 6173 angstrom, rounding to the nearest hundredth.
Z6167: 5.34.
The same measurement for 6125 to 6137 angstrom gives 5.35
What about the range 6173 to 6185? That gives 5.38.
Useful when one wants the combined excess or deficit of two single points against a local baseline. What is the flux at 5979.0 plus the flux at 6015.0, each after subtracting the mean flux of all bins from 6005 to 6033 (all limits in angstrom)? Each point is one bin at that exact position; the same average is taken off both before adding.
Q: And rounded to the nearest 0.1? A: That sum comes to 0.5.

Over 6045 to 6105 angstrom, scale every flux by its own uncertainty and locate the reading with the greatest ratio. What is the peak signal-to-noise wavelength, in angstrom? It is 6075.0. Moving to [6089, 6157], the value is 6095.0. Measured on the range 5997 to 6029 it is 6007.0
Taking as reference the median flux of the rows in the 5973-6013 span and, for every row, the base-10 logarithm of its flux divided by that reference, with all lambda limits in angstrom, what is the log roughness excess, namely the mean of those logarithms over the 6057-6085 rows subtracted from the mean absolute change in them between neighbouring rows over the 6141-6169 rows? 0.050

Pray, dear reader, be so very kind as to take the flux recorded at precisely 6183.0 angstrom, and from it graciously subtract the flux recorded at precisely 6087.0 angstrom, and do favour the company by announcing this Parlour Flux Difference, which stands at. 0.14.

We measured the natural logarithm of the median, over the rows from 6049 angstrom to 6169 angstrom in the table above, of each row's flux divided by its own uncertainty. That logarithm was 3.79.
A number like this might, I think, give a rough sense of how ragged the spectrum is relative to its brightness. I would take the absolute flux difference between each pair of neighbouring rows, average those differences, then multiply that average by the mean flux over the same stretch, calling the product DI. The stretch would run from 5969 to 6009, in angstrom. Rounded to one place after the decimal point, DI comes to 1.6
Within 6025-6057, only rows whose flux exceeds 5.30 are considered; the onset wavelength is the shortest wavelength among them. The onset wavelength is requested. 6031.0 angstrom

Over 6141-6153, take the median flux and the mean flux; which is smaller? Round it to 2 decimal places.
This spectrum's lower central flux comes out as 5.43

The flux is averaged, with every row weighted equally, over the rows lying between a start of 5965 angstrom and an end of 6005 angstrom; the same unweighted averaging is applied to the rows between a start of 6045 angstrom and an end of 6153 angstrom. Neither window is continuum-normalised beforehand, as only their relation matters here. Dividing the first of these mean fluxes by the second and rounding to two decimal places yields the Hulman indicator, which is 1.03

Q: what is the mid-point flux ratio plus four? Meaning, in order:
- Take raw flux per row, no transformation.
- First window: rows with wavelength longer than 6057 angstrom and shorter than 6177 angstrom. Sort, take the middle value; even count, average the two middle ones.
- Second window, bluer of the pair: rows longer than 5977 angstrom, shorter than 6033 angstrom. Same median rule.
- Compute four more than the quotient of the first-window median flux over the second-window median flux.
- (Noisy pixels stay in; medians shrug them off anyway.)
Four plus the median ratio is 4.97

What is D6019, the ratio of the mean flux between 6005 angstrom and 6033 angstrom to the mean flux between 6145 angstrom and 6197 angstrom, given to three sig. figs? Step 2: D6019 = 1.01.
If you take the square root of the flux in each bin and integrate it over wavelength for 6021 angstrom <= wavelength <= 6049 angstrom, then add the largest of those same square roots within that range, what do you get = 66.9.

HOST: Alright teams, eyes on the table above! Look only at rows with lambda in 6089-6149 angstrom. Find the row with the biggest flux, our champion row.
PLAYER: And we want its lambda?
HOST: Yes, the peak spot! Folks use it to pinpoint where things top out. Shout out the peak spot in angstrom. 6095.0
